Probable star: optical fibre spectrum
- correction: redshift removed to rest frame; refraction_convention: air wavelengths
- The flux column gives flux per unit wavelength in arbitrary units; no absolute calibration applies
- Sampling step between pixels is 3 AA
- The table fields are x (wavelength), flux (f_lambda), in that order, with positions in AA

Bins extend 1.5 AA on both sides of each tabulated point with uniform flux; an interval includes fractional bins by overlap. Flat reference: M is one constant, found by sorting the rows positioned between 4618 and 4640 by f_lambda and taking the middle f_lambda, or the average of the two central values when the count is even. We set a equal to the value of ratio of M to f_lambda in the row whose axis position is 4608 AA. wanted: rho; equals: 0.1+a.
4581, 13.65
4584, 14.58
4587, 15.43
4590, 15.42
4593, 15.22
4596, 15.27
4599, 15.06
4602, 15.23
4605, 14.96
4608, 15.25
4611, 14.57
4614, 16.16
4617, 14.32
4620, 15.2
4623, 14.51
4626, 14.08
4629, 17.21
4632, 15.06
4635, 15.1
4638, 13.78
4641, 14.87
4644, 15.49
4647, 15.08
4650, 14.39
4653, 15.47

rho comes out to 1.09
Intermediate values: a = 0.99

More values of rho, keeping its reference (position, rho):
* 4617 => 1.15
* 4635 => 1.10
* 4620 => 1.09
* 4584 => 1.13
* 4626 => 1.17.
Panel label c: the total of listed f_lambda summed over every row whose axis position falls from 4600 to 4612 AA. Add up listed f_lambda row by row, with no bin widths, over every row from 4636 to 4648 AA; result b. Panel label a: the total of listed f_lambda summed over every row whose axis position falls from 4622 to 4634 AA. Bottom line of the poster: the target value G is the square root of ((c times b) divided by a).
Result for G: 7.64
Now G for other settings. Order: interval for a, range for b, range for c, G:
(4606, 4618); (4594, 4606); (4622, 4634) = 7.82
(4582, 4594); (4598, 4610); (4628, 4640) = 7.81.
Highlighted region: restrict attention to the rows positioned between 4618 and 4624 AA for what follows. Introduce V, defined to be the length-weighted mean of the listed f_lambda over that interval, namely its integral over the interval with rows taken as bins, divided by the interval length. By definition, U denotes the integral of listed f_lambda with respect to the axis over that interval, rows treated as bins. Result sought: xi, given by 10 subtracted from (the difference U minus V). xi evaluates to 64.2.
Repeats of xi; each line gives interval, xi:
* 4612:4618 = 66.3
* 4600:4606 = 65.5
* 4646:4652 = 63.8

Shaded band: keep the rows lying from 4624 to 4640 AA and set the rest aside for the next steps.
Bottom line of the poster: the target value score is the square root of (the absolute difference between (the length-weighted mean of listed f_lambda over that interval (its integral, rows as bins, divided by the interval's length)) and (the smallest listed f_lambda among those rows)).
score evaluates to 1.12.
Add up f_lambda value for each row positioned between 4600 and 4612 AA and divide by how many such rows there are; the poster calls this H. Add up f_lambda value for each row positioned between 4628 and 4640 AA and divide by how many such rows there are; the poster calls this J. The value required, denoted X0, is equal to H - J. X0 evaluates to -0.3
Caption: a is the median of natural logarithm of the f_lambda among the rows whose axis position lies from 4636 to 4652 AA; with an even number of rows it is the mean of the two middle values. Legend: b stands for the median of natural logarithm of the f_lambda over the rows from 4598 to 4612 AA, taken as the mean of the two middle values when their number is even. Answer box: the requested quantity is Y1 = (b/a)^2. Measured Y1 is 1.01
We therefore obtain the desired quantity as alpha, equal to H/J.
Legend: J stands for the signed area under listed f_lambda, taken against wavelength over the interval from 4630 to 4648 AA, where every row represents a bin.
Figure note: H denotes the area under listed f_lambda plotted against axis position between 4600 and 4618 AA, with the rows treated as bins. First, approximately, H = 271.8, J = 269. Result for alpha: 1.01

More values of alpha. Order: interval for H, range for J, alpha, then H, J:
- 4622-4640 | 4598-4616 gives 0.99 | 269.4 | 273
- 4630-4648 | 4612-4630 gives 0.99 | 269.2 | 273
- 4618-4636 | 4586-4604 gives 0.99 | 273.1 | 275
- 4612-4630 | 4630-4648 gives 1.01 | 273.1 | 269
